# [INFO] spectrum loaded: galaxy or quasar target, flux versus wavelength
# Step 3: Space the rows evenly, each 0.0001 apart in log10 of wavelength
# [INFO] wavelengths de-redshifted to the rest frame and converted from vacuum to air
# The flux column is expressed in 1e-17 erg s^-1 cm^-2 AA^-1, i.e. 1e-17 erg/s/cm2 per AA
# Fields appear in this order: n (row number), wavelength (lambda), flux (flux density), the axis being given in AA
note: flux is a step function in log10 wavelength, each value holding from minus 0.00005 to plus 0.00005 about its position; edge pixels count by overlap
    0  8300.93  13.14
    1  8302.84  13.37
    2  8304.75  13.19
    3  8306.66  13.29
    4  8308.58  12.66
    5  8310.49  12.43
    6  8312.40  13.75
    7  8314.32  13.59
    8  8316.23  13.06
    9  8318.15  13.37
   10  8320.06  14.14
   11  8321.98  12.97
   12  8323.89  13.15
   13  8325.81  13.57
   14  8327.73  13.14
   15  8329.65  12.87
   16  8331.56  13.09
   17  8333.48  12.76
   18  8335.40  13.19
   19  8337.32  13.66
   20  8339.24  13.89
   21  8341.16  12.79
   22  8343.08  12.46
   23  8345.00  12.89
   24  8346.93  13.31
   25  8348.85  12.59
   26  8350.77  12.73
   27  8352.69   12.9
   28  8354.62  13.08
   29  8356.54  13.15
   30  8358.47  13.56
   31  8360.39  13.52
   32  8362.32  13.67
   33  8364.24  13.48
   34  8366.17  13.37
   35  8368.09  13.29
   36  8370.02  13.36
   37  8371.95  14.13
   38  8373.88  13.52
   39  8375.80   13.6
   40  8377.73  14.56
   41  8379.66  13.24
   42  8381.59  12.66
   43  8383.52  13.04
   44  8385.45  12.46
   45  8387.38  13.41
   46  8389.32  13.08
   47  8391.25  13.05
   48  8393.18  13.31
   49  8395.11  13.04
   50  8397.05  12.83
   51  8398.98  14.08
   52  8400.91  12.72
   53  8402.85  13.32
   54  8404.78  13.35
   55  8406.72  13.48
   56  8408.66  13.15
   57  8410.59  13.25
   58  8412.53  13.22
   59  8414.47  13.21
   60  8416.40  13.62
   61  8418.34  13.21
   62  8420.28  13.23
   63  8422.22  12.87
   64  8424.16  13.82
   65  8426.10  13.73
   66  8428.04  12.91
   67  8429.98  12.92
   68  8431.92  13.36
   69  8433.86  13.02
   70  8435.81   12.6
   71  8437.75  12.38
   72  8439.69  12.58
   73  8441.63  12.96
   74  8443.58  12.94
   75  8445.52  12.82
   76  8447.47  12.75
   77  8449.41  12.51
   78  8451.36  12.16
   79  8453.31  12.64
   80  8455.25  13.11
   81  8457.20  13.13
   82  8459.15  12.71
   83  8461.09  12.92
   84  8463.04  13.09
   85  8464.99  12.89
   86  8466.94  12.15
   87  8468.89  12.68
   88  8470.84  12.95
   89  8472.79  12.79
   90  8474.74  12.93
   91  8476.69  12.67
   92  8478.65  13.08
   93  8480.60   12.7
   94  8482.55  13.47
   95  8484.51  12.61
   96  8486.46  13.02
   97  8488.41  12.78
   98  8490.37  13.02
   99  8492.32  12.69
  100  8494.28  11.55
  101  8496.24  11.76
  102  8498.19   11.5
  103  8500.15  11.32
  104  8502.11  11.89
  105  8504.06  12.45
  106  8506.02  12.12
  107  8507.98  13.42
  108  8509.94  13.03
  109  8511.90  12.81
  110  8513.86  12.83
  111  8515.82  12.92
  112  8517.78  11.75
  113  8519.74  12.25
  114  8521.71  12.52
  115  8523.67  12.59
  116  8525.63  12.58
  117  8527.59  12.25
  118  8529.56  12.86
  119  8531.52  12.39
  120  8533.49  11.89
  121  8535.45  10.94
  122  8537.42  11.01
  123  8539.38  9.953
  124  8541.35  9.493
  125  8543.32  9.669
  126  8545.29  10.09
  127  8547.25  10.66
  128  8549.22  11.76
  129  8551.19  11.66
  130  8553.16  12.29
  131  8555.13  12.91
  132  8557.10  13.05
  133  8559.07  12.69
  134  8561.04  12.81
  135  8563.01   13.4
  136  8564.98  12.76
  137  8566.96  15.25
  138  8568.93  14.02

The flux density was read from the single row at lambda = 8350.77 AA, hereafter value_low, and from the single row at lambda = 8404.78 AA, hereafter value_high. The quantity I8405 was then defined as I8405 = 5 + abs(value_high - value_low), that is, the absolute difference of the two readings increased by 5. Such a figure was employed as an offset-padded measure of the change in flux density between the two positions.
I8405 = 5.6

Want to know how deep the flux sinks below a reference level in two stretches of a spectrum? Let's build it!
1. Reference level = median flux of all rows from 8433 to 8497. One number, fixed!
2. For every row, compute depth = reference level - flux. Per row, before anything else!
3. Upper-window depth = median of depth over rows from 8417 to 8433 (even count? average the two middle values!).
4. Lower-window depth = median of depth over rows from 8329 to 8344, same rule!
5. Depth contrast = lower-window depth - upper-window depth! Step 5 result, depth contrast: 0.24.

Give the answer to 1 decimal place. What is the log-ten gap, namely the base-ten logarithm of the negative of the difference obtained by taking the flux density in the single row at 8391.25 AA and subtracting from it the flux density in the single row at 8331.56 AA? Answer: -1.4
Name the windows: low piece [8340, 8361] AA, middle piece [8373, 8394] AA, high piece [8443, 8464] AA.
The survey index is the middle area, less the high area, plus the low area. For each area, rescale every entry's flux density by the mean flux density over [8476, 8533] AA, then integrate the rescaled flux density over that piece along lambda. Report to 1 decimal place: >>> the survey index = 22.6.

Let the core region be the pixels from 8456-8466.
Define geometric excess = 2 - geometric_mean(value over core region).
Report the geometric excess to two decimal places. -10.95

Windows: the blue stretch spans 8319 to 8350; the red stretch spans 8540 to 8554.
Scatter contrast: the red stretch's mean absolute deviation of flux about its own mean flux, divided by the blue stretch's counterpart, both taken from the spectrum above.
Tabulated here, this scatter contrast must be 2.7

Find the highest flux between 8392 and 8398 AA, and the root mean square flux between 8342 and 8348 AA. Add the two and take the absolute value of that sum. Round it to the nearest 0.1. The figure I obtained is 26.2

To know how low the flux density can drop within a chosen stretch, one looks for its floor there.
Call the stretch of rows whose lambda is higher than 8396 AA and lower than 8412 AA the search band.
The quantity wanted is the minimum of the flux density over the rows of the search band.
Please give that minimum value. 12.72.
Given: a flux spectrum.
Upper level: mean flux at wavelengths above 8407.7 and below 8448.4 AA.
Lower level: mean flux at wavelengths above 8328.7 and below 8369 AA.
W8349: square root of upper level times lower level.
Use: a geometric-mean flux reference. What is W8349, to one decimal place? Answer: 13.1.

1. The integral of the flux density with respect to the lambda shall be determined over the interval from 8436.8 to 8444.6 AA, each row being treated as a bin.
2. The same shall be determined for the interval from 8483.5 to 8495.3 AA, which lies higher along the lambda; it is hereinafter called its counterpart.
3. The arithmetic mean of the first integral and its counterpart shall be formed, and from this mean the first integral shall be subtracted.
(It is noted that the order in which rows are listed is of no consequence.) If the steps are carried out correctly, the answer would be 25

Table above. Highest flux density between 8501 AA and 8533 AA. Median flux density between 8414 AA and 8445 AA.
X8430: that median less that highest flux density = -0.43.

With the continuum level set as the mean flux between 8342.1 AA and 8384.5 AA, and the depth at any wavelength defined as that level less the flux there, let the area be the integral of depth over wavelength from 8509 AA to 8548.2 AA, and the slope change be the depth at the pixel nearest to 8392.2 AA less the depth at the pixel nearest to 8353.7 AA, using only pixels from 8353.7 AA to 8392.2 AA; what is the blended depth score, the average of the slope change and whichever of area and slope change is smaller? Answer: 0.03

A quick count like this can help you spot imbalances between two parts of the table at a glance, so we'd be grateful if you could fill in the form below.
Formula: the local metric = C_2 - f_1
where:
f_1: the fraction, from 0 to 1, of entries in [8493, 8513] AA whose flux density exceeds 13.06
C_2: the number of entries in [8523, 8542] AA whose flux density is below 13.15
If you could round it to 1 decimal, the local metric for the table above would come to 9.9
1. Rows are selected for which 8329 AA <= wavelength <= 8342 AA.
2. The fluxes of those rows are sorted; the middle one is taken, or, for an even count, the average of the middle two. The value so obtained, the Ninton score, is 13.1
